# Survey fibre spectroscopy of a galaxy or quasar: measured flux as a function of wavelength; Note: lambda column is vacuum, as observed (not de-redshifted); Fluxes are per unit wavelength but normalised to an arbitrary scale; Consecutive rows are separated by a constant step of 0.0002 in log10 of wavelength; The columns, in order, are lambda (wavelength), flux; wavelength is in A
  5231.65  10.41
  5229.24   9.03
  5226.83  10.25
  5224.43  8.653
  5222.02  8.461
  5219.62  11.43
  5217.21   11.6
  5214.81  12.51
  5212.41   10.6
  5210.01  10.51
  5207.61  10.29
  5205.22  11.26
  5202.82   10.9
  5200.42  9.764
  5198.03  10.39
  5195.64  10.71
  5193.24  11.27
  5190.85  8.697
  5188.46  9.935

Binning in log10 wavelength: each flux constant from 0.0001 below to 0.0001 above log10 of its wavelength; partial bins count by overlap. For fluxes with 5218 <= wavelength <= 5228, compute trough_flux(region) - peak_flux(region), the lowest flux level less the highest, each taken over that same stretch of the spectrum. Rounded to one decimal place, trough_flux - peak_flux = -3.0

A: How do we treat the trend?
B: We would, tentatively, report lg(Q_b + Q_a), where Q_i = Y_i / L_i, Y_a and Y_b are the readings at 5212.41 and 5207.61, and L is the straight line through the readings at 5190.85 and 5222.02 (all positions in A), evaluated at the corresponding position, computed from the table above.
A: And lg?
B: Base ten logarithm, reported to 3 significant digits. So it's 0.388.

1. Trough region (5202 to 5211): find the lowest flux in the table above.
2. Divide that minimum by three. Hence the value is 3.4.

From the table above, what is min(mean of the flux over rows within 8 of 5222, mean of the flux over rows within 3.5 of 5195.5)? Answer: 10.3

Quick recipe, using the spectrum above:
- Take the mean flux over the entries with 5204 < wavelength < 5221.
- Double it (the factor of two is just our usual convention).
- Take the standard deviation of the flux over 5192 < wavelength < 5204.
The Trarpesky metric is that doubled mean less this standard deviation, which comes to 21.8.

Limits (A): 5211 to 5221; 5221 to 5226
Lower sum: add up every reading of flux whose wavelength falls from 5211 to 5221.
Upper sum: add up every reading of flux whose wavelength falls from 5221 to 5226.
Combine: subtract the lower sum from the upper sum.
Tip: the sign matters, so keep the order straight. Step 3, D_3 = -29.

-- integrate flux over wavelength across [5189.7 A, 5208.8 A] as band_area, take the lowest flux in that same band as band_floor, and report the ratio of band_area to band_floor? 22.9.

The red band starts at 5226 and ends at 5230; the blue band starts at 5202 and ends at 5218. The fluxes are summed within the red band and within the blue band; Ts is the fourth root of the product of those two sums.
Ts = 6.2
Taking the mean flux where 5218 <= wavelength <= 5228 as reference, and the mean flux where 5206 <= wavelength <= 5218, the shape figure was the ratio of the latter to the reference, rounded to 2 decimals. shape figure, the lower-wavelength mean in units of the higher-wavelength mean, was 1.14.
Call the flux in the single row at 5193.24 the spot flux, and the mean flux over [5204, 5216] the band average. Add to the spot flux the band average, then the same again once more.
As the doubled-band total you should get 33.3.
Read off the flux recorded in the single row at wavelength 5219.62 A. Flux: 11.43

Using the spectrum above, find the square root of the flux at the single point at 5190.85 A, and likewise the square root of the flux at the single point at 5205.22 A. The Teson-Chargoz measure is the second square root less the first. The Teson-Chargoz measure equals 0.4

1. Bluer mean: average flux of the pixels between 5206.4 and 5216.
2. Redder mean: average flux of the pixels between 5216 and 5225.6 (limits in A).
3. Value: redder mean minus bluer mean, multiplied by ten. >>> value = -9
